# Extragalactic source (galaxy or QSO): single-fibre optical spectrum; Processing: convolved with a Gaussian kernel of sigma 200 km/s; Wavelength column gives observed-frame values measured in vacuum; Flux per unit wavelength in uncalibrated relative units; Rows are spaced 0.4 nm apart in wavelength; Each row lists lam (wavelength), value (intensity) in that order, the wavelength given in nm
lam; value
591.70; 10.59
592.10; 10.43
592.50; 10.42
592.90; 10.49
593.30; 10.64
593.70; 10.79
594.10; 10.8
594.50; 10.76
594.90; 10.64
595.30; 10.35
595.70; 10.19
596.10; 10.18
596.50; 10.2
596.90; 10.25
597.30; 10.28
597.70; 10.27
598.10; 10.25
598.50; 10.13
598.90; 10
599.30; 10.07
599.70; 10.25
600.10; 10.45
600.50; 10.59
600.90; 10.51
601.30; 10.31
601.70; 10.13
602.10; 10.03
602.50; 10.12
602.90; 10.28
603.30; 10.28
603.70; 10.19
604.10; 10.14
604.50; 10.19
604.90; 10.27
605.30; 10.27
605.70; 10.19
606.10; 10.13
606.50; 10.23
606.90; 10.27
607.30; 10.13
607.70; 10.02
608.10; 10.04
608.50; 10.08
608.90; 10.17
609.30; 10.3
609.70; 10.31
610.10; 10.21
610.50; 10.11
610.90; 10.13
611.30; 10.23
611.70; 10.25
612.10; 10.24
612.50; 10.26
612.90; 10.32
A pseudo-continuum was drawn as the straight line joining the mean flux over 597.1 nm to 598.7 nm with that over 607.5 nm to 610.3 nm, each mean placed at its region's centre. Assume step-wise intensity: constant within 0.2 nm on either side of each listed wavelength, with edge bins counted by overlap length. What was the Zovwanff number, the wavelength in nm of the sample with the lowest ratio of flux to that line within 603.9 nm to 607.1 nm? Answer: 604.10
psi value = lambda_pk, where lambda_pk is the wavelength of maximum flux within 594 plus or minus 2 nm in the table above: 594.10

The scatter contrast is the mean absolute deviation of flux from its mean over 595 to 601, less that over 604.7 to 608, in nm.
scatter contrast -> 0.043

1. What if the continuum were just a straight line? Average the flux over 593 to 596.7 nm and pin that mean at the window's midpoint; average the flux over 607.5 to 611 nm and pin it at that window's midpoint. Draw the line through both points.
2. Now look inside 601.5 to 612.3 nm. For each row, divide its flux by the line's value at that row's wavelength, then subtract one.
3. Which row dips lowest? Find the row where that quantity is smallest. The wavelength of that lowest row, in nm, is 602.10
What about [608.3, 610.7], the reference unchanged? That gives 608.50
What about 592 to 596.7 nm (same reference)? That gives 596.10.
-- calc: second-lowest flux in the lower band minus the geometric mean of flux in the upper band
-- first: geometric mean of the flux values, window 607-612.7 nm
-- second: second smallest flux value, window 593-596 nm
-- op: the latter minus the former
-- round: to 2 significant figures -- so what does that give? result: 0.17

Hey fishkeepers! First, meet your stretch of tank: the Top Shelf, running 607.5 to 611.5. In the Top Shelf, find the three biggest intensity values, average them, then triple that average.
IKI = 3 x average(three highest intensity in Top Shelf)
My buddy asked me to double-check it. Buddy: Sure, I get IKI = 30.8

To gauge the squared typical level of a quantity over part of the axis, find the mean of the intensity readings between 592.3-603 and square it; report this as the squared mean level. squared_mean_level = 107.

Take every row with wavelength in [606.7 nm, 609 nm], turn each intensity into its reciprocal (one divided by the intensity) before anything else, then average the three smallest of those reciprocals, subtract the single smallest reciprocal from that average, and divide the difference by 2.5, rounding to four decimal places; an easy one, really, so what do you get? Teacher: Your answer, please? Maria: 0.0003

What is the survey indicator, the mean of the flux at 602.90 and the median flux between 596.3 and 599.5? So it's 10.3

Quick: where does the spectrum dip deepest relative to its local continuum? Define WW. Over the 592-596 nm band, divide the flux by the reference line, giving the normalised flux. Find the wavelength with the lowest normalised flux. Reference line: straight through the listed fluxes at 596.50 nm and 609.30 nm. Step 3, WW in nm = 595.70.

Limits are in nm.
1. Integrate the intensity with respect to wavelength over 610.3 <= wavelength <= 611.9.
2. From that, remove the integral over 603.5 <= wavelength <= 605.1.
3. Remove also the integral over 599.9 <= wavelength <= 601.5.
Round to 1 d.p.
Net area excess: -16.8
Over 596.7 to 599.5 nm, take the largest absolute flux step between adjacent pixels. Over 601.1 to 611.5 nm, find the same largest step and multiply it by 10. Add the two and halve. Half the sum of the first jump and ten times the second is 1.0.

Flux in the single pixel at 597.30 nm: 10.28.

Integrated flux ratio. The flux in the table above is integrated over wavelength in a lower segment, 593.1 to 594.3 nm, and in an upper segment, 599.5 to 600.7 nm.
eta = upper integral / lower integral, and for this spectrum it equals 0.97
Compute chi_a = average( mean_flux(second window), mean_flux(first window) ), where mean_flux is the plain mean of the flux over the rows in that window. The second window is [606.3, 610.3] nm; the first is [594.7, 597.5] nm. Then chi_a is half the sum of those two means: 10.2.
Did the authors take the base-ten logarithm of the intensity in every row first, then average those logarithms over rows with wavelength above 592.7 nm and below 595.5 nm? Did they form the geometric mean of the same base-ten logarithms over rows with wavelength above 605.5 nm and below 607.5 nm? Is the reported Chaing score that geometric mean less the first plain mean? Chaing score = -0.019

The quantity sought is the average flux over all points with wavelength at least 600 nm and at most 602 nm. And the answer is 10.4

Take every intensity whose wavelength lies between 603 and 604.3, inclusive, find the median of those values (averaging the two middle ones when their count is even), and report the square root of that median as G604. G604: 3.192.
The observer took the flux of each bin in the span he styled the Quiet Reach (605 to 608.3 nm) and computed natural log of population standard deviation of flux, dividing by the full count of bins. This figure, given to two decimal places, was -2.40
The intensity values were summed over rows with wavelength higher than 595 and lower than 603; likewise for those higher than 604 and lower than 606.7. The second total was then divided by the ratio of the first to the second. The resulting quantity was 25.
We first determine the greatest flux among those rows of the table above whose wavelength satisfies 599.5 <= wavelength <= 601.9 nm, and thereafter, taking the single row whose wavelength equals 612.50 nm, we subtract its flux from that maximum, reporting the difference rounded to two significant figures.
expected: 0.33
